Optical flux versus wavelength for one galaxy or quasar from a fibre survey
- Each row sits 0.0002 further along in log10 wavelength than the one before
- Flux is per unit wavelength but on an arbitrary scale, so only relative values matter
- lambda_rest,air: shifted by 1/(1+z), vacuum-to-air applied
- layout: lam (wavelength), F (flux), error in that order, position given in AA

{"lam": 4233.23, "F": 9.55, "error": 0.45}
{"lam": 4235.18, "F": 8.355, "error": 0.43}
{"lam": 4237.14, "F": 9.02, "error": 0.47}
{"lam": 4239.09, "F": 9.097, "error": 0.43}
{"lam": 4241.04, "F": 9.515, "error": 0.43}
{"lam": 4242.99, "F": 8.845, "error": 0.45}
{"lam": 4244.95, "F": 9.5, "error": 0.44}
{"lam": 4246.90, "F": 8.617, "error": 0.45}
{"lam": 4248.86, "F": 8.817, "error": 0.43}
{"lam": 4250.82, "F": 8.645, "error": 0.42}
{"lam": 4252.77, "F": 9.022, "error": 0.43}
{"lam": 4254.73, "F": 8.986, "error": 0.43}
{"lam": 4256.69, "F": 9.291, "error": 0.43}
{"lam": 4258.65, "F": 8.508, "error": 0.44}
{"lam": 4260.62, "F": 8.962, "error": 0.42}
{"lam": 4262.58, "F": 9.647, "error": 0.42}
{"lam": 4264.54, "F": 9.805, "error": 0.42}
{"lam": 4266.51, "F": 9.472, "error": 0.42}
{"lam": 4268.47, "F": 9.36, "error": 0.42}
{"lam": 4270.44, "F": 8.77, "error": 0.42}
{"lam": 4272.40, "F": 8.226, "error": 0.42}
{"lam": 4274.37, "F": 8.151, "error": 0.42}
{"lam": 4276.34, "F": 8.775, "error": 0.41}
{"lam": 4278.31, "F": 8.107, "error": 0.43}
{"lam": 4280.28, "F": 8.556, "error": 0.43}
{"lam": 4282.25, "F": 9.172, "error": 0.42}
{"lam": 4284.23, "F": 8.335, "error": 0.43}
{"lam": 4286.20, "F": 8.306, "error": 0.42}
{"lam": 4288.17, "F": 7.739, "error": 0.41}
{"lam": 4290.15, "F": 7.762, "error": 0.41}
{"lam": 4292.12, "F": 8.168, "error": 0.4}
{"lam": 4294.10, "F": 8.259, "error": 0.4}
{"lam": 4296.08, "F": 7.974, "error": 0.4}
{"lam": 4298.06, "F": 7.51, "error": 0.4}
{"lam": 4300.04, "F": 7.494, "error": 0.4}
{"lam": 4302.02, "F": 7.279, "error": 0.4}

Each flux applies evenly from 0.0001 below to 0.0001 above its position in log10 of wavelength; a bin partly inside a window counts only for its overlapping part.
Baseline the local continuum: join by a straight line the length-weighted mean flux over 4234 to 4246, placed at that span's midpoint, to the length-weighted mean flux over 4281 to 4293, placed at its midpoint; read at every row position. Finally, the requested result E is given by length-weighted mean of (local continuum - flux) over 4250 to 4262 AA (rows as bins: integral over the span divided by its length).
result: -0.1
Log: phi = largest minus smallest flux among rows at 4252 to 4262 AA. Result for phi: 0.78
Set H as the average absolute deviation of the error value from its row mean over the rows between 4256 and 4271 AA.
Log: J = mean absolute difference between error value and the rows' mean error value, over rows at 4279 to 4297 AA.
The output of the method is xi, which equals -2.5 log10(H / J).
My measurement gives 0.7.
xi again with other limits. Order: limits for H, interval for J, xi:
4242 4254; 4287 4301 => -1.0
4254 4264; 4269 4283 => -0.3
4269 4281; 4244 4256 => 0.4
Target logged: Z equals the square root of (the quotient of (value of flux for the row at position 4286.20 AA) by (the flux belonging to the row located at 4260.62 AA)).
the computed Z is 0.96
